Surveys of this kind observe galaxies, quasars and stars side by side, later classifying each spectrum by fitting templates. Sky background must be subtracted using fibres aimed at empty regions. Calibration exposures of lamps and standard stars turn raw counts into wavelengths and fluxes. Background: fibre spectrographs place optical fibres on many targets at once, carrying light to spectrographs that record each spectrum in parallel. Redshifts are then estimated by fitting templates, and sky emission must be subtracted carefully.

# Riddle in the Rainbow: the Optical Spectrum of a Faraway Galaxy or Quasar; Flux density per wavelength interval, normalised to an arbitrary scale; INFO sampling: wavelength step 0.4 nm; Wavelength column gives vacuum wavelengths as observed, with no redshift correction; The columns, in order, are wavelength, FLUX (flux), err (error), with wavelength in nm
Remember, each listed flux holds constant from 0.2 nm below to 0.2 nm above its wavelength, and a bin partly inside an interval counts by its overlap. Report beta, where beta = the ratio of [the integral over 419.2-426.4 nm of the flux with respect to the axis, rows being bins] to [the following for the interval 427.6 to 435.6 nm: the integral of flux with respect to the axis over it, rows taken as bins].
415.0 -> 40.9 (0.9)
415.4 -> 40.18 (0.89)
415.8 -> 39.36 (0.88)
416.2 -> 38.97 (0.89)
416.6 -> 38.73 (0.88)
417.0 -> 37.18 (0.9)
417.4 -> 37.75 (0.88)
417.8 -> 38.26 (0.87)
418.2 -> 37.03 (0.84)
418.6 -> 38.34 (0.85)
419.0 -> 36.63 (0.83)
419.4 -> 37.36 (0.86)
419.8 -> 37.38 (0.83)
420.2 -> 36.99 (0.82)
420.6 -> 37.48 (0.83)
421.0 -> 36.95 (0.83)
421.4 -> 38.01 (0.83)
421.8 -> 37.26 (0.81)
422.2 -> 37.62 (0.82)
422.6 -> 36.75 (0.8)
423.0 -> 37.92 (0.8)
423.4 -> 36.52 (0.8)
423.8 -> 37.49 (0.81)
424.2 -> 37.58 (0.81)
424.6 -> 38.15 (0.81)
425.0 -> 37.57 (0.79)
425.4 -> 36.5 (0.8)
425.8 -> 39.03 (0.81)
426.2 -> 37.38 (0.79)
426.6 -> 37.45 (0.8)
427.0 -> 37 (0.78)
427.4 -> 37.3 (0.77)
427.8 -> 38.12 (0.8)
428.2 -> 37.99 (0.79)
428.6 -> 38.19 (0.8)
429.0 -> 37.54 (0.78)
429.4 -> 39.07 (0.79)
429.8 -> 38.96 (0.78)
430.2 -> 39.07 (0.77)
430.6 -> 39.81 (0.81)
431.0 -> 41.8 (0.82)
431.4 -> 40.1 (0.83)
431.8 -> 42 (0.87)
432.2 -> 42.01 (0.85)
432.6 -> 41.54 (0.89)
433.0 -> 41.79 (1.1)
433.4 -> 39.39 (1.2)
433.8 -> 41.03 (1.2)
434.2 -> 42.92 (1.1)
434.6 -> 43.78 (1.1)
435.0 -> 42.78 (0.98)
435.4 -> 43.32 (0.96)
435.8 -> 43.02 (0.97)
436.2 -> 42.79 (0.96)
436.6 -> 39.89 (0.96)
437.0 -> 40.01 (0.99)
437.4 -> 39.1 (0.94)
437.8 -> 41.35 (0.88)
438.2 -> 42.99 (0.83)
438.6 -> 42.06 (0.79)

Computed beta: 0.8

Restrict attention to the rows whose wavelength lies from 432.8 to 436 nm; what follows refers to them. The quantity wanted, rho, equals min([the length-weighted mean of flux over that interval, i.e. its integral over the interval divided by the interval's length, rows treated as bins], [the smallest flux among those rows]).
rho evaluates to 39.4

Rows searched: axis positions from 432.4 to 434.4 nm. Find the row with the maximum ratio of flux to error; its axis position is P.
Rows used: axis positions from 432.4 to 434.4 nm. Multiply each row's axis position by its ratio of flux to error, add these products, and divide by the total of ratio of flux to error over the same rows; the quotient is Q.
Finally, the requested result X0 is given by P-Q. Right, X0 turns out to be -0.76 nm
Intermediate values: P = 432.6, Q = 433.36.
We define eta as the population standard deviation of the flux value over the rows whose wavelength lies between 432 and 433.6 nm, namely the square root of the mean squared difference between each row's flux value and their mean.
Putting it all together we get 1.0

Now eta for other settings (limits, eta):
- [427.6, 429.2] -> 0.3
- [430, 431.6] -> 1.0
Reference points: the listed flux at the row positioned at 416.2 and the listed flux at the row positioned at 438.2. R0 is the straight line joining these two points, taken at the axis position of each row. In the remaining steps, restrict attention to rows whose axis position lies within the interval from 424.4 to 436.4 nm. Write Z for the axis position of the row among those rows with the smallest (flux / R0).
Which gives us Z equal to 425.4 nm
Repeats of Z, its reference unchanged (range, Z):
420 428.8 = 425.4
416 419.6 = 419.0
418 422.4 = 421.0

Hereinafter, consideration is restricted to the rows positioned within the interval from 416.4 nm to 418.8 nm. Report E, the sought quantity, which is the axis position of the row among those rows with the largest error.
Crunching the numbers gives 417.0 nm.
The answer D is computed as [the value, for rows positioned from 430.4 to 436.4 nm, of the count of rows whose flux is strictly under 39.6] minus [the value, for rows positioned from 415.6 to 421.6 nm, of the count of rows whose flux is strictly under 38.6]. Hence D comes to -11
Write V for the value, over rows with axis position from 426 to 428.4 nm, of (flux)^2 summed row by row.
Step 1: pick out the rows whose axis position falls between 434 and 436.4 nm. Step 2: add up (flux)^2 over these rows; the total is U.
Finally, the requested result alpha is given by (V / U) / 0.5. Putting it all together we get 1.5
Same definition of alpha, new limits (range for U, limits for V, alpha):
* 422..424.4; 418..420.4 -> 2.0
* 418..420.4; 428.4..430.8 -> 2.2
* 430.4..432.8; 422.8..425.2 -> 1.7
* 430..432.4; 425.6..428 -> 1.7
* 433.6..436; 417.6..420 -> 1.5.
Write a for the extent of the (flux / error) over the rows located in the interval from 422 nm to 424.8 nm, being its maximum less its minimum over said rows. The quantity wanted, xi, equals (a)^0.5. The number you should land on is 1.3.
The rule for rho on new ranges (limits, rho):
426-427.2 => 37.0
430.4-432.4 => 39.8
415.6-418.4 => 37.0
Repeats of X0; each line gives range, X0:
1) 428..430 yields 0.79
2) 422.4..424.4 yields -0.40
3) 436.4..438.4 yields 0.75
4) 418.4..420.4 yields 0.80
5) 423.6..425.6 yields 0.40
